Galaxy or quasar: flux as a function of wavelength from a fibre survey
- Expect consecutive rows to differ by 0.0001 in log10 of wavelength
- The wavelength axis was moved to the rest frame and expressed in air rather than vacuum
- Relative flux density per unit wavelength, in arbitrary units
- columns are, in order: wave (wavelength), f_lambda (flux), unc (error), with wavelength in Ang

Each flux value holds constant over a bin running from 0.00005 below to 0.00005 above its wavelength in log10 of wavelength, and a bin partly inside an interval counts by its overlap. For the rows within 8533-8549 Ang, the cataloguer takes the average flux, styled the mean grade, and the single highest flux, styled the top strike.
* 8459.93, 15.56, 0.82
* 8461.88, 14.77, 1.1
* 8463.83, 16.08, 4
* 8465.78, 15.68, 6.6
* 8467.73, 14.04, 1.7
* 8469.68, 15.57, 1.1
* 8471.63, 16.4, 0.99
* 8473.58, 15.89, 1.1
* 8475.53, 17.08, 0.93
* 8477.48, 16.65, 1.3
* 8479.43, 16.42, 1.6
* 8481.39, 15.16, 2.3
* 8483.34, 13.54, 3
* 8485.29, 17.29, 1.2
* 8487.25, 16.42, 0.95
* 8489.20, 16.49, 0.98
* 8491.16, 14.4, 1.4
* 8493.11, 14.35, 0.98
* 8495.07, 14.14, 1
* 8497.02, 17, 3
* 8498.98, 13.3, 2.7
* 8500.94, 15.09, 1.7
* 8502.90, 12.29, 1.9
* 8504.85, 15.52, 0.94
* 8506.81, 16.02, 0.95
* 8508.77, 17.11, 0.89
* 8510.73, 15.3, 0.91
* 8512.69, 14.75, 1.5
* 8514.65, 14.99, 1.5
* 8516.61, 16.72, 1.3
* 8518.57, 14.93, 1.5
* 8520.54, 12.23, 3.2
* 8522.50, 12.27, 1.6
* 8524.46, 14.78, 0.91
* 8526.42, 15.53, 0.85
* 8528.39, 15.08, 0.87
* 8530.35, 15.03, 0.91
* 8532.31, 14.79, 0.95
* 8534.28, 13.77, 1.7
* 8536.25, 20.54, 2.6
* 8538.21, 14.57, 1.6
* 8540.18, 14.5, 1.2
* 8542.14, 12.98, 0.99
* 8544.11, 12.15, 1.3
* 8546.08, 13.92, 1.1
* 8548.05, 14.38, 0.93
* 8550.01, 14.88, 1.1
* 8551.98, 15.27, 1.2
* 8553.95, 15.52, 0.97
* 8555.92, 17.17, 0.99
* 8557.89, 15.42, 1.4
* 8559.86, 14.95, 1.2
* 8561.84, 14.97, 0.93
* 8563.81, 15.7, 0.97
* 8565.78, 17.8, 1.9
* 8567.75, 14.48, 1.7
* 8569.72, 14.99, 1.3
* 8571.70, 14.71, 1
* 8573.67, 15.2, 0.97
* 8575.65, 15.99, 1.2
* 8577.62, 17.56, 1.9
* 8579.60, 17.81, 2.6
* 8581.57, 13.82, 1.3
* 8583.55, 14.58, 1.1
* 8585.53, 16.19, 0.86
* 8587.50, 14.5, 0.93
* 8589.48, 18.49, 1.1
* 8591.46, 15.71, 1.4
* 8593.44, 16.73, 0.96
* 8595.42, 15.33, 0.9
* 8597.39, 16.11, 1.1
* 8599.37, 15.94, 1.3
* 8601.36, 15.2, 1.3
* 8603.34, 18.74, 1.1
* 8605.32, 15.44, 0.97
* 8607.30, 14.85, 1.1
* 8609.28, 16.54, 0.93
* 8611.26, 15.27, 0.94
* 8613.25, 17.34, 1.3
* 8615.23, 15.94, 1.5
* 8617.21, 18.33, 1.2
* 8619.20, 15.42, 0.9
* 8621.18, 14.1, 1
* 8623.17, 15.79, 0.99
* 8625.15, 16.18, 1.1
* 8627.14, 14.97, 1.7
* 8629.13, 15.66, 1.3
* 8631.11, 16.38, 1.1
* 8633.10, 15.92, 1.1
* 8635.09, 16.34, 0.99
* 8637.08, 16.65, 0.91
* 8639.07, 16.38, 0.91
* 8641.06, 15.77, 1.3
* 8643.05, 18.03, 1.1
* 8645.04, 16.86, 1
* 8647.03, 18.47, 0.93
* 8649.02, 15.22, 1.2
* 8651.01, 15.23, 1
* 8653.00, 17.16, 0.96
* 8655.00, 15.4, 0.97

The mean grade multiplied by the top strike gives 300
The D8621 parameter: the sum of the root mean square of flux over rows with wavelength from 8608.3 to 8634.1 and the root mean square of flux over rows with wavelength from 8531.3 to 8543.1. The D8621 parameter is 31.4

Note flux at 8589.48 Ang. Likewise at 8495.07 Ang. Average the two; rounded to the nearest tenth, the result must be 16.3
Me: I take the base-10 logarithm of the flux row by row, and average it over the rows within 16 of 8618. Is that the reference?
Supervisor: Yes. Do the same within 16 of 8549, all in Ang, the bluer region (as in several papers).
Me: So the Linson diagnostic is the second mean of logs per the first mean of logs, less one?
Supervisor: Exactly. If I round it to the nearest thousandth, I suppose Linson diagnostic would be -0.025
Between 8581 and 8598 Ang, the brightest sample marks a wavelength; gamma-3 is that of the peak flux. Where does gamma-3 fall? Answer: 8589.48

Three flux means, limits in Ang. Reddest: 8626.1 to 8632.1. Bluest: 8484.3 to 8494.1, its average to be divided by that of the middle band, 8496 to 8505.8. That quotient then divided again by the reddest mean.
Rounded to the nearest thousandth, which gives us 0.069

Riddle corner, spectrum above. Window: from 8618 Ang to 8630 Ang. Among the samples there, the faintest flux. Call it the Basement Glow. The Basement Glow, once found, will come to 14.1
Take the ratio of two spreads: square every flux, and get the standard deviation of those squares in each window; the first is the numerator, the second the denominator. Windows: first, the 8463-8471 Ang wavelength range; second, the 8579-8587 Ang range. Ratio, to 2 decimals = 0.48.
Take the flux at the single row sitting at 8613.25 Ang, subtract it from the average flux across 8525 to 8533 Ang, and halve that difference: -1.1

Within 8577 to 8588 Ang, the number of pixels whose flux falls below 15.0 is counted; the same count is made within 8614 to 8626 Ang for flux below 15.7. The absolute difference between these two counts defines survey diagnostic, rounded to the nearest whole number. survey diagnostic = 1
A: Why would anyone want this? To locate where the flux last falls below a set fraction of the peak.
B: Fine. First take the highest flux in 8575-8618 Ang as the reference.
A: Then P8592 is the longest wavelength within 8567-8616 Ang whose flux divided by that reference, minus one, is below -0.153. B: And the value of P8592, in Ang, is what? 8611.26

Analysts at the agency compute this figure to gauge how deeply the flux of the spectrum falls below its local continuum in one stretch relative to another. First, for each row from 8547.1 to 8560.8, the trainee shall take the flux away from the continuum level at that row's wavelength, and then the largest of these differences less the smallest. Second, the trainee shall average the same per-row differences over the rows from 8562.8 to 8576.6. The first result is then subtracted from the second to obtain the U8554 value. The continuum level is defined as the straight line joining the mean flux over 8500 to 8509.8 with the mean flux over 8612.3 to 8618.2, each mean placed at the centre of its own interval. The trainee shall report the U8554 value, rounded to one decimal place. -1.8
